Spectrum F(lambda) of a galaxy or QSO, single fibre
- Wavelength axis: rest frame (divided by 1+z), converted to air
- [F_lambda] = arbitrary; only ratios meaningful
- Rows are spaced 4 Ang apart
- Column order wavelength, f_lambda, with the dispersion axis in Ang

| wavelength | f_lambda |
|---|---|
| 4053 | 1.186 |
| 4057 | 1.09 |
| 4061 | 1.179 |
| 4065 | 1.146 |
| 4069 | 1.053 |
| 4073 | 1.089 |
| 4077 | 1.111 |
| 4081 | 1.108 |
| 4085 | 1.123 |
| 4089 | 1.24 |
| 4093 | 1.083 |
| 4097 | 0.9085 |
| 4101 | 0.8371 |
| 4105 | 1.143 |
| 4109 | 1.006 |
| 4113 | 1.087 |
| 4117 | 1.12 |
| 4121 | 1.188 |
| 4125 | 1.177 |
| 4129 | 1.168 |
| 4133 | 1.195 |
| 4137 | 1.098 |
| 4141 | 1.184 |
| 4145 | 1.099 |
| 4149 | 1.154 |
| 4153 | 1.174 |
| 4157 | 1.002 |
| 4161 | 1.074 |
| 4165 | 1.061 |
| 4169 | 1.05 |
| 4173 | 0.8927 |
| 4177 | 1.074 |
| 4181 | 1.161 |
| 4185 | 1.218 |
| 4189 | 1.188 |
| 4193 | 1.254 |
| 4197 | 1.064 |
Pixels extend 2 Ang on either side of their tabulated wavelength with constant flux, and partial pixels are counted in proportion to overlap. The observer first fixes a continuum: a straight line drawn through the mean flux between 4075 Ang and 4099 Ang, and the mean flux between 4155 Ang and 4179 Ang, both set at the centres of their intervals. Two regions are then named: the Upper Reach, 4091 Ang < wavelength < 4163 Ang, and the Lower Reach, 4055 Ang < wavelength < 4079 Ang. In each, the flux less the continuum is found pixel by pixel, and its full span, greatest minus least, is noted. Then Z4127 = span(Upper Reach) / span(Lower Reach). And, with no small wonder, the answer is 3.2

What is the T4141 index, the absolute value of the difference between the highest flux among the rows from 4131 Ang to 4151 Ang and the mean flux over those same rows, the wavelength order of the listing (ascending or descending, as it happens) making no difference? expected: 0.05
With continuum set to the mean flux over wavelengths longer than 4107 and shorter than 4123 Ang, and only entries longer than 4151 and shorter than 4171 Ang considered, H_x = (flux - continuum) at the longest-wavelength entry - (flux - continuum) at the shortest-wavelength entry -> -0.12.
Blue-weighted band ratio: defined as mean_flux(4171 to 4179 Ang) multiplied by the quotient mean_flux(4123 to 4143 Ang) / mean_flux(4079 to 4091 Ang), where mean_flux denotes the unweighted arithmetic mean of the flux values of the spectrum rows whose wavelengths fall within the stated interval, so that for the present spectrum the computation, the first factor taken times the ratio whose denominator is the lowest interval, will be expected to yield 0.99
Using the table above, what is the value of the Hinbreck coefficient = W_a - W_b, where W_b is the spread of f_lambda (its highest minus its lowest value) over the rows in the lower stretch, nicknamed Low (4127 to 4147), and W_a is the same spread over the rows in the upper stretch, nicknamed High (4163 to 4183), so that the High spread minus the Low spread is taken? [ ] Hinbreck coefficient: 0.17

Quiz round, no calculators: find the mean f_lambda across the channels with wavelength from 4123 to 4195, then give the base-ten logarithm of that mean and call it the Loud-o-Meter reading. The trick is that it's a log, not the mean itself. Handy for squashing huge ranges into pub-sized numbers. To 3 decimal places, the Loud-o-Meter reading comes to 0.051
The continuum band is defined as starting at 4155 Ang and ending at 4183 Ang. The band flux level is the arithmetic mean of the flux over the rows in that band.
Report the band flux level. 1.04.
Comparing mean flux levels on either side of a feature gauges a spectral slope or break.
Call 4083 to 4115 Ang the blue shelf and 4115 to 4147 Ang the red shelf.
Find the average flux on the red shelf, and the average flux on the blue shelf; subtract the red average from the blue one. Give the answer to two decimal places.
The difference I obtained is -0.10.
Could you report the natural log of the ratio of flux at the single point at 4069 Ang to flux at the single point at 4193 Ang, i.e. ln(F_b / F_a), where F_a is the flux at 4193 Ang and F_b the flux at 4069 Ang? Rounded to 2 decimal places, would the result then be -0.17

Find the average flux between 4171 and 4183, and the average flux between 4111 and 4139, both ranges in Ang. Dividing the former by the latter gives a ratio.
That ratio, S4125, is 0.91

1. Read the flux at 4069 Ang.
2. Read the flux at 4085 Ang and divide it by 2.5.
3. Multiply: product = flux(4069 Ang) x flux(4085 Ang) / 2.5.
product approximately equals 0.47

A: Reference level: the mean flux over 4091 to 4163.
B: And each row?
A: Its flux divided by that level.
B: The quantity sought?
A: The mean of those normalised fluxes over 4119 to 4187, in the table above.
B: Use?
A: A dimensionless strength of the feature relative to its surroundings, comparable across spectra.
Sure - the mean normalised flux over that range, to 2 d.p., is 1.02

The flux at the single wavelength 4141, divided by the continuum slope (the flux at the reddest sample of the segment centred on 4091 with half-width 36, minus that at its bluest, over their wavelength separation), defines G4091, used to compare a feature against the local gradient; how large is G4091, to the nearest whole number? 925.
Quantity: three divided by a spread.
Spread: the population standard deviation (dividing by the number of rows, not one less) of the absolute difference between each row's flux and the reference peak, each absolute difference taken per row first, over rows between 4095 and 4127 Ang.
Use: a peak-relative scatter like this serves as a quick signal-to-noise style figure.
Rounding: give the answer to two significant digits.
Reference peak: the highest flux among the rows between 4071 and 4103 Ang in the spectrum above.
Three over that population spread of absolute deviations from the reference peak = 25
